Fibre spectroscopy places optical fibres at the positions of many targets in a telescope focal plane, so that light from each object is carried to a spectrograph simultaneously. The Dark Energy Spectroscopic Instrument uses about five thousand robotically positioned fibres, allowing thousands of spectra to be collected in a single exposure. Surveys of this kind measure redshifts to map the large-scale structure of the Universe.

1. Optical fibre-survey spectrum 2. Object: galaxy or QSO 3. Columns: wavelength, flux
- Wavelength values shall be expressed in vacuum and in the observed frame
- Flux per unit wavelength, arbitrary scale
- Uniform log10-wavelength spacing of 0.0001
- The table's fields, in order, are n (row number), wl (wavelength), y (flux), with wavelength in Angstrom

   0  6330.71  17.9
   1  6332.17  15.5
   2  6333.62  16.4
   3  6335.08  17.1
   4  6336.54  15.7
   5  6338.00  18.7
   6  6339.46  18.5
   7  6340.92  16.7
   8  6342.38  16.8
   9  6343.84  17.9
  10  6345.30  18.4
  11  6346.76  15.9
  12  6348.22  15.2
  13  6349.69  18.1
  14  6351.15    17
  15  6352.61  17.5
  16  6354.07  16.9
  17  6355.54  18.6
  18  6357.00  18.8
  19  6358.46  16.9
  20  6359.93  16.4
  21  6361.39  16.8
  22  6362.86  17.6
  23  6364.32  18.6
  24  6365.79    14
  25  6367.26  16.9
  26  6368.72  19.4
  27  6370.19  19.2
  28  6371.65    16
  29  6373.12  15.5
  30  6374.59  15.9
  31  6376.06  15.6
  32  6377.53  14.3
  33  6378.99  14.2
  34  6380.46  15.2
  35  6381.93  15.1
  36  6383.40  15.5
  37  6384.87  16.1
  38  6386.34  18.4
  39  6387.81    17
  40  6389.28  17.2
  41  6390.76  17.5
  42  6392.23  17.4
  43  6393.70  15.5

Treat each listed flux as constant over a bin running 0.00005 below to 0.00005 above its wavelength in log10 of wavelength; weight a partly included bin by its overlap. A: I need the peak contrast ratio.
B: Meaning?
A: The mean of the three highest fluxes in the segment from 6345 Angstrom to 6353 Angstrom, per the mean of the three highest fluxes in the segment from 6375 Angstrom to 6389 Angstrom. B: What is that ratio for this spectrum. 1.05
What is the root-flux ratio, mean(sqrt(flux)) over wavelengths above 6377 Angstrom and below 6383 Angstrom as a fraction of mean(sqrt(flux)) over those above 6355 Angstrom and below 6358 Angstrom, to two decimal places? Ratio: 0.89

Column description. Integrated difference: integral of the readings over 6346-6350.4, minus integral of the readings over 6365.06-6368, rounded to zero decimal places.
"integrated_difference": 27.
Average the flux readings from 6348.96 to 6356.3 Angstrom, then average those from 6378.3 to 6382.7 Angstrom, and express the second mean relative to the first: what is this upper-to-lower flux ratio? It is 0.84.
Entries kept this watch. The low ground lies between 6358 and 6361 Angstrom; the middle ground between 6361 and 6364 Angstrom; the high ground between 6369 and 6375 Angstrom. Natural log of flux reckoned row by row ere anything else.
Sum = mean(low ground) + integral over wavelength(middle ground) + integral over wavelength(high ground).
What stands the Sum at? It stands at 28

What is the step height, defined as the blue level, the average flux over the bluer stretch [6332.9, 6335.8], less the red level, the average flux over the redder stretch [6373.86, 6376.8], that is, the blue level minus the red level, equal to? 1.0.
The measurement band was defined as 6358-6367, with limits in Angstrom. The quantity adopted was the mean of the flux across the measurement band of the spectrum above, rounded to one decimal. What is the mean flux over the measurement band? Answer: 16.7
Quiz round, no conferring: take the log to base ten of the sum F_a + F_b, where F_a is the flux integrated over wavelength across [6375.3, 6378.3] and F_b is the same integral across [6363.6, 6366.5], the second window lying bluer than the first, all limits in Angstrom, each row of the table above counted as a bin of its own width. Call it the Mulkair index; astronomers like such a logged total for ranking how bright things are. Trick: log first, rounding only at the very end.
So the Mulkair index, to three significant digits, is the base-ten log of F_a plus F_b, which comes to 1.96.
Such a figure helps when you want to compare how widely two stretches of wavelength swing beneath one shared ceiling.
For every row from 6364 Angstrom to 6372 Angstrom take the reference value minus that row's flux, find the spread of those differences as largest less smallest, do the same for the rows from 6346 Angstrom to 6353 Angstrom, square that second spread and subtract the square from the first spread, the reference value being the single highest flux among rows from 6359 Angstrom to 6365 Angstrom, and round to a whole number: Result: -3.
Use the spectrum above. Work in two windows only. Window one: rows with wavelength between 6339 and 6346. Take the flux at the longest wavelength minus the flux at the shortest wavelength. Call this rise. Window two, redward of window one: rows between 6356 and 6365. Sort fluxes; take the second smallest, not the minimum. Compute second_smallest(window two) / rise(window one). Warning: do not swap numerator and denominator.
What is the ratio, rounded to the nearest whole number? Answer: -168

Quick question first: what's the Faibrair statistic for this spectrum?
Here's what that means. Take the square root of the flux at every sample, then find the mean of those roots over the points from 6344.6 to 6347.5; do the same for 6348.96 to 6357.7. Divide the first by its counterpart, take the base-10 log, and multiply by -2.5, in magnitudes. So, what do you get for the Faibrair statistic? 0.021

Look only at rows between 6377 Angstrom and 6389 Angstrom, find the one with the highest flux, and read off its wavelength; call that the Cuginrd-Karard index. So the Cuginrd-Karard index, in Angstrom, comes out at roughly 6386.34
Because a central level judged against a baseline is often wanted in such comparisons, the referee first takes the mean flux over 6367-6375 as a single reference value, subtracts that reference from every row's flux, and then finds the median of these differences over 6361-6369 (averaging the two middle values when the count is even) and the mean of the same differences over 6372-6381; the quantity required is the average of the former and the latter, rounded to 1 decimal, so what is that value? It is -1.0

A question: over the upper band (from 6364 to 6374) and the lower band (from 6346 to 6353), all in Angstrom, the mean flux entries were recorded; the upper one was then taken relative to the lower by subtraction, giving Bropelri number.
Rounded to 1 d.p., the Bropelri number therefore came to 0.3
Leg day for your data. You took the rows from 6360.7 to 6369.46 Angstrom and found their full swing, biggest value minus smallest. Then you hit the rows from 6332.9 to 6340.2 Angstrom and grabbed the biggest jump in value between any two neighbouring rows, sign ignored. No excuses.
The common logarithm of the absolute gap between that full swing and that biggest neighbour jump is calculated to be 0.4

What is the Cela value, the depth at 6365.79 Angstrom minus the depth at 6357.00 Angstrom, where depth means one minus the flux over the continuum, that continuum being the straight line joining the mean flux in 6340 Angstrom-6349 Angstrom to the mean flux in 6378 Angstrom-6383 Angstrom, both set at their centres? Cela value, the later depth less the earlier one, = 0.27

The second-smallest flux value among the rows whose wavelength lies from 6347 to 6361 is 16.4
